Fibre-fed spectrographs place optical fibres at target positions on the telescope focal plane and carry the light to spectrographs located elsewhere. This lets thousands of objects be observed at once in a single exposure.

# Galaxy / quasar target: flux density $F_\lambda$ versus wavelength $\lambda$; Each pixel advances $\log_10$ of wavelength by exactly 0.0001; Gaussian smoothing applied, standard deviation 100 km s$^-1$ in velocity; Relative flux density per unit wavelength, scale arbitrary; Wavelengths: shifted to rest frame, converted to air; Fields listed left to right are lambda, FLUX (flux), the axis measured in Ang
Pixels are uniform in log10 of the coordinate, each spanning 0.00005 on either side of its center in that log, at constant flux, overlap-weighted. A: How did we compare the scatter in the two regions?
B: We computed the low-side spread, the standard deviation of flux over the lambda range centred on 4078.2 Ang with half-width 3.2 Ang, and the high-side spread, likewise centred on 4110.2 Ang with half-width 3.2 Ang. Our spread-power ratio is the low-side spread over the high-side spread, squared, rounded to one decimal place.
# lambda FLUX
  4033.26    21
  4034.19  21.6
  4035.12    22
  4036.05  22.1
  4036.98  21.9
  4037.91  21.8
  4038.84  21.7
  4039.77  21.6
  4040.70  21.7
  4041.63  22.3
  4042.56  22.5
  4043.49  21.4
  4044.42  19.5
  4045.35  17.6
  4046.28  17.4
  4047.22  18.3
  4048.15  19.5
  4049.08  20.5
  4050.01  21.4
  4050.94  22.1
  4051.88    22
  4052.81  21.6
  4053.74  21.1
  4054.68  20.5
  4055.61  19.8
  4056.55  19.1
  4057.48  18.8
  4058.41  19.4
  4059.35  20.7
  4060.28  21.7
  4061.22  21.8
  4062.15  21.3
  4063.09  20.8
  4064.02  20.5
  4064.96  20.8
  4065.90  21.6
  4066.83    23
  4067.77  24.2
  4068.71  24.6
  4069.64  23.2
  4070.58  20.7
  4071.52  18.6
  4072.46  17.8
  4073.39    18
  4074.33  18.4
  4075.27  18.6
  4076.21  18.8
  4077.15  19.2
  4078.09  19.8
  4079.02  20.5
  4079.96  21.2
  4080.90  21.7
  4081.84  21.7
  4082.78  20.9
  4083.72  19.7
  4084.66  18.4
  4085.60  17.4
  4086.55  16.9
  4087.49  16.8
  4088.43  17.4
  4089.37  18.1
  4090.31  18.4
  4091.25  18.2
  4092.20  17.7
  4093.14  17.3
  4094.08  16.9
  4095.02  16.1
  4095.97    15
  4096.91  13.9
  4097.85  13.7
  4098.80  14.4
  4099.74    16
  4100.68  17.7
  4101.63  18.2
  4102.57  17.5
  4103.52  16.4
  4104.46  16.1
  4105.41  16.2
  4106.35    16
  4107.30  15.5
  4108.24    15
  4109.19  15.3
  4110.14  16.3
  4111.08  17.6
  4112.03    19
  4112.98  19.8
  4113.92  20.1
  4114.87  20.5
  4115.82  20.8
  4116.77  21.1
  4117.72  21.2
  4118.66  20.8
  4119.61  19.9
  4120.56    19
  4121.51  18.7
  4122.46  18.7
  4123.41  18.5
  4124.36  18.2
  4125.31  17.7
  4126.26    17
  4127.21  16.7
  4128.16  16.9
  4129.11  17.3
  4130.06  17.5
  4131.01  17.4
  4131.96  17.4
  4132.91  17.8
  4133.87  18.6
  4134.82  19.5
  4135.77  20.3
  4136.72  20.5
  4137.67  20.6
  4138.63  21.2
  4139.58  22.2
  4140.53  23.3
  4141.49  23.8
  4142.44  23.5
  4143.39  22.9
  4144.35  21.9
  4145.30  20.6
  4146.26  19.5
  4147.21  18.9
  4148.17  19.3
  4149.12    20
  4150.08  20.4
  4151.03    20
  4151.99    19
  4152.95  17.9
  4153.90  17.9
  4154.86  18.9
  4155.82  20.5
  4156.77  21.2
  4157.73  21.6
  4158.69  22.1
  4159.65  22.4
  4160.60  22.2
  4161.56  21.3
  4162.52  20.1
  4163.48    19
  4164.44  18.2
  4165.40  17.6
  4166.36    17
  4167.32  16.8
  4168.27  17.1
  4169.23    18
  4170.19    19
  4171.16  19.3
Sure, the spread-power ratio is 0.4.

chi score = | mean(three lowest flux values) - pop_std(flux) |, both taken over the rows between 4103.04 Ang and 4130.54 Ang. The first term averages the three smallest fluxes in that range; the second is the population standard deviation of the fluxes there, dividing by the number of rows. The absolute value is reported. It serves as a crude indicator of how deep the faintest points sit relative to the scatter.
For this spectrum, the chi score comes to 13.4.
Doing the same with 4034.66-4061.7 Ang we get 16.3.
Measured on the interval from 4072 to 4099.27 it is 11.9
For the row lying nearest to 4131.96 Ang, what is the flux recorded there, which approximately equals 17.4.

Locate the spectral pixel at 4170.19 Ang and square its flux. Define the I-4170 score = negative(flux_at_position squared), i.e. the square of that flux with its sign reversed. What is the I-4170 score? -361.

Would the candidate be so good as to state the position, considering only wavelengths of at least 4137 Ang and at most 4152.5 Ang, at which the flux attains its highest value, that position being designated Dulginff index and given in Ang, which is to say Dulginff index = 4141.49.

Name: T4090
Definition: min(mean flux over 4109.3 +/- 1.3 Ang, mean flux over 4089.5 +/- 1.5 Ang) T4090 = 15.5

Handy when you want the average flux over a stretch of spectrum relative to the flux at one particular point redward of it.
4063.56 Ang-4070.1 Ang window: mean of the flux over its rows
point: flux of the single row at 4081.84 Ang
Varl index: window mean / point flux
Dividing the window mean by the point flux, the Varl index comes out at 1.04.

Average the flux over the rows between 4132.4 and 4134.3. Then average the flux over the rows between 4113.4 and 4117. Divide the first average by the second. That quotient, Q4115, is 0.88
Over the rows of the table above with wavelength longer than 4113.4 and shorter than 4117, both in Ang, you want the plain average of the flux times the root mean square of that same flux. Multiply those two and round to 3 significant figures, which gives 425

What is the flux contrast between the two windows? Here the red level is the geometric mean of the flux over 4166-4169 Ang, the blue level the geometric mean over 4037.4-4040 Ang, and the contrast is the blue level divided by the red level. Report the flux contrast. 1.28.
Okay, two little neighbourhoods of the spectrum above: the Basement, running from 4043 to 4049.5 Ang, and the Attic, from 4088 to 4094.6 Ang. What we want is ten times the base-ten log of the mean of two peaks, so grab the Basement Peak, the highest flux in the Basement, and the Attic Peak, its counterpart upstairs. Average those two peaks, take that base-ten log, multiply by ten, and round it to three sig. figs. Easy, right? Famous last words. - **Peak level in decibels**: 13.0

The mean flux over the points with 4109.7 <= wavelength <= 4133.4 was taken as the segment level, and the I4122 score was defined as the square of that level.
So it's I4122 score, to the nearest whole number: 347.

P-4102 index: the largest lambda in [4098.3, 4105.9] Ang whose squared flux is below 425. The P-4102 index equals 4105.41 Ang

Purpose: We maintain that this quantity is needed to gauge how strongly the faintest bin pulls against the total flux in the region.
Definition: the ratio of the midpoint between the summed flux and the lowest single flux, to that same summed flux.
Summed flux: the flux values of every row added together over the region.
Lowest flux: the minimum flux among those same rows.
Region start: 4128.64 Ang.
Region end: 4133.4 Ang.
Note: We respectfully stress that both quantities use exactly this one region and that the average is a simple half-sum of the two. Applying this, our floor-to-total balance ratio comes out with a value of 0.599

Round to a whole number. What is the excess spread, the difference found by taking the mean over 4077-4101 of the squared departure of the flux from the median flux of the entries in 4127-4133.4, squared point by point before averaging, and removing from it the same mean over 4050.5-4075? -10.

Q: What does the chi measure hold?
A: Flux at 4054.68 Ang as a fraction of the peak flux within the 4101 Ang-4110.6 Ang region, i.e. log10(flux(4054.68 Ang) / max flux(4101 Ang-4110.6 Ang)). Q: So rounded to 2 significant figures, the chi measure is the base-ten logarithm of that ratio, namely 0.052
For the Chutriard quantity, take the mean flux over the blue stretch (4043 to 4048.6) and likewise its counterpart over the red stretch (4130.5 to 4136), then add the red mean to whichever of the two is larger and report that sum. 37.4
